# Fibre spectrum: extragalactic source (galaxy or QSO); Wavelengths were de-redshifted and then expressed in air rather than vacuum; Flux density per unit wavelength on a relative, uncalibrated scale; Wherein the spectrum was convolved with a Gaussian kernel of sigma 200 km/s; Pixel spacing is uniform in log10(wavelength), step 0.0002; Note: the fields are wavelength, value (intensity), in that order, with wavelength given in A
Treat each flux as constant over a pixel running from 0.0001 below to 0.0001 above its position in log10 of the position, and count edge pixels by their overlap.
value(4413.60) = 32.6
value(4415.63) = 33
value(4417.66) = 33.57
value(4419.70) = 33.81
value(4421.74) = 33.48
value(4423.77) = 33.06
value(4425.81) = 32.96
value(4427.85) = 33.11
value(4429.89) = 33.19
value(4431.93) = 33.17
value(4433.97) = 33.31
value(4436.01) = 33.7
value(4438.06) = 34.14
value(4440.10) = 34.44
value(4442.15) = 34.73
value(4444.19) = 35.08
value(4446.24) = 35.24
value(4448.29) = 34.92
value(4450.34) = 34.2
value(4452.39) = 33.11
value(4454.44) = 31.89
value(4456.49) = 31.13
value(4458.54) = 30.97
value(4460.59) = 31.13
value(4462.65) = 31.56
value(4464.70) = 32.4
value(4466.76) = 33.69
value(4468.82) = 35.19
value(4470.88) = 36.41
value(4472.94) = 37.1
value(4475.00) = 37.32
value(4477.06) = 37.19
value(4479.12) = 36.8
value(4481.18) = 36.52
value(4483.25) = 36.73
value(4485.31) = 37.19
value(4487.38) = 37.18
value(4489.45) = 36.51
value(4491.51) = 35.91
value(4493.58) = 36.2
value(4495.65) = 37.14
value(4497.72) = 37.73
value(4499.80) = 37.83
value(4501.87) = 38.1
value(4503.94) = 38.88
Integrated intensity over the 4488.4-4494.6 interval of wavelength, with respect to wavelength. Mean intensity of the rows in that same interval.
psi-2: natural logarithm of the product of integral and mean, 9.00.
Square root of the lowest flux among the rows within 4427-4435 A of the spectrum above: 5.75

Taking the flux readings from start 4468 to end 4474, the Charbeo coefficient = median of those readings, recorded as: 36.4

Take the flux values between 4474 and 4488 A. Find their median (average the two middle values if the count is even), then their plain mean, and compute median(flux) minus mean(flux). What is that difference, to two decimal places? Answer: 0.19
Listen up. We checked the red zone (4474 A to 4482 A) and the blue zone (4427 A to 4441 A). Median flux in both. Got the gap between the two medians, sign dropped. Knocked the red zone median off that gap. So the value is -33.3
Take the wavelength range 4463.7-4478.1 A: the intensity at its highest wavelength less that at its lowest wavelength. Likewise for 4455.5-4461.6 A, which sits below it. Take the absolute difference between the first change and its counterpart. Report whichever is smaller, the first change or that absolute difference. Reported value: 4.8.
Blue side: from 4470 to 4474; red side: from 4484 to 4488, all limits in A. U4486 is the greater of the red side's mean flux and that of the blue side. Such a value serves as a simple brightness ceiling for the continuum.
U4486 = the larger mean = 37.2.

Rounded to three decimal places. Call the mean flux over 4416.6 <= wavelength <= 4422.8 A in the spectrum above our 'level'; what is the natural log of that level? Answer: 3.515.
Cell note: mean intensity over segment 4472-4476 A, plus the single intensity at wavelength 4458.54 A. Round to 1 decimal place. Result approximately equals 68.2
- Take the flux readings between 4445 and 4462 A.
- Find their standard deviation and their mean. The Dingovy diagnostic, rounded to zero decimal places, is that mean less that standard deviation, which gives 31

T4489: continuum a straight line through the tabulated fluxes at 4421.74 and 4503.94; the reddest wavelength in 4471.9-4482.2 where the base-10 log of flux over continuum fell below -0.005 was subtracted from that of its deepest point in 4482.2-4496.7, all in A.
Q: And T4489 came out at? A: 10.3 A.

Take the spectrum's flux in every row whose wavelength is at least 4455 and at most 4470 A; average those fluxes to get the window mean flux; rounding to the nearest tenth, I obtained 32.3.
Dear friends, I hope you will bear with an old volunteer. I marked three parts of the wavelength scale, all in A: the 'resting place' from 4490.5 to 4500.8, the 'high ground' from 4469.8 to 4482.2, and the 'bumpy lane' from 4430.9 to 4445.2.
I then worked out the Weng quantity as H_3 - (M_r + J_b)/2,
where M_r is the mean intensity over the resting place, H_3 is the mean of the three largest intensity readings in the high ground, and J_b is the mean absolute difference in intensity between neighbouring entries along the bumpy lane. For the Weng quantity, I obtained 18.6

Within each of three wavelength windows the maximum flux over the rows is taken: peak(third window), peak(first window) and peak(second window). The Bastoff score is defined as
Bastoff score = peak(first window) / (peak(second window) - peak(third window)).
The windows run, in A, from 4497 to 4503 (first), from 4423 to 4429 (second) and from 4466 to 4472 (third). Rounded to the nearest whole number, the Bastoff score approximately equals -12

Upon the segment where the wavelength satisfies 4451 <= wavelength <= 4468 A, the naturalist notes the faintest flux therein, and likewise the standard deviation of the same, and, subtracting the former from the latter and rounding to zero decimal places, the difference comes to -30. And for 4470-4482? -36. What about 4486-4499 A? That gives -35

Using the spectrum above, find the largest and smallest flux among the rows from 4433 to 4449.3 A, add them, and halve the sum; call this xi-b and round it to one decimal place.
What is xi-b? 34.3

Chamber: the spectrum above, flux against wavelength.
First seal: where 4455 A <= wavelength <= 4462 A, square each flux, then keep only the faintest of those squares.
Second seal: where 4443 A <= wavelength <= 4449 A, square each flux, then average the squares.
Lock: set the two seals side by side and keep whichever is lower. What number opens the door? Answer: 959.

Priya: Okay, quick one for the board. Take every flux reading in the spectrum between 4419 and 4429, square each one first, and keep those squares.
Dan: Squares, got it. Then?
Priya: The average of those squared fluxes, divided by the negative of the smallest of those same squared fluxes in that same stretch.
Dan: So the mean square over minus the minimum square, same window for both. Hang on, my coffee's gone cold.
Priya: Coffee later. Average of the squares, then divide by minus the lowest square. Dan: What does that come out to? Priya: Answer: -1.02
